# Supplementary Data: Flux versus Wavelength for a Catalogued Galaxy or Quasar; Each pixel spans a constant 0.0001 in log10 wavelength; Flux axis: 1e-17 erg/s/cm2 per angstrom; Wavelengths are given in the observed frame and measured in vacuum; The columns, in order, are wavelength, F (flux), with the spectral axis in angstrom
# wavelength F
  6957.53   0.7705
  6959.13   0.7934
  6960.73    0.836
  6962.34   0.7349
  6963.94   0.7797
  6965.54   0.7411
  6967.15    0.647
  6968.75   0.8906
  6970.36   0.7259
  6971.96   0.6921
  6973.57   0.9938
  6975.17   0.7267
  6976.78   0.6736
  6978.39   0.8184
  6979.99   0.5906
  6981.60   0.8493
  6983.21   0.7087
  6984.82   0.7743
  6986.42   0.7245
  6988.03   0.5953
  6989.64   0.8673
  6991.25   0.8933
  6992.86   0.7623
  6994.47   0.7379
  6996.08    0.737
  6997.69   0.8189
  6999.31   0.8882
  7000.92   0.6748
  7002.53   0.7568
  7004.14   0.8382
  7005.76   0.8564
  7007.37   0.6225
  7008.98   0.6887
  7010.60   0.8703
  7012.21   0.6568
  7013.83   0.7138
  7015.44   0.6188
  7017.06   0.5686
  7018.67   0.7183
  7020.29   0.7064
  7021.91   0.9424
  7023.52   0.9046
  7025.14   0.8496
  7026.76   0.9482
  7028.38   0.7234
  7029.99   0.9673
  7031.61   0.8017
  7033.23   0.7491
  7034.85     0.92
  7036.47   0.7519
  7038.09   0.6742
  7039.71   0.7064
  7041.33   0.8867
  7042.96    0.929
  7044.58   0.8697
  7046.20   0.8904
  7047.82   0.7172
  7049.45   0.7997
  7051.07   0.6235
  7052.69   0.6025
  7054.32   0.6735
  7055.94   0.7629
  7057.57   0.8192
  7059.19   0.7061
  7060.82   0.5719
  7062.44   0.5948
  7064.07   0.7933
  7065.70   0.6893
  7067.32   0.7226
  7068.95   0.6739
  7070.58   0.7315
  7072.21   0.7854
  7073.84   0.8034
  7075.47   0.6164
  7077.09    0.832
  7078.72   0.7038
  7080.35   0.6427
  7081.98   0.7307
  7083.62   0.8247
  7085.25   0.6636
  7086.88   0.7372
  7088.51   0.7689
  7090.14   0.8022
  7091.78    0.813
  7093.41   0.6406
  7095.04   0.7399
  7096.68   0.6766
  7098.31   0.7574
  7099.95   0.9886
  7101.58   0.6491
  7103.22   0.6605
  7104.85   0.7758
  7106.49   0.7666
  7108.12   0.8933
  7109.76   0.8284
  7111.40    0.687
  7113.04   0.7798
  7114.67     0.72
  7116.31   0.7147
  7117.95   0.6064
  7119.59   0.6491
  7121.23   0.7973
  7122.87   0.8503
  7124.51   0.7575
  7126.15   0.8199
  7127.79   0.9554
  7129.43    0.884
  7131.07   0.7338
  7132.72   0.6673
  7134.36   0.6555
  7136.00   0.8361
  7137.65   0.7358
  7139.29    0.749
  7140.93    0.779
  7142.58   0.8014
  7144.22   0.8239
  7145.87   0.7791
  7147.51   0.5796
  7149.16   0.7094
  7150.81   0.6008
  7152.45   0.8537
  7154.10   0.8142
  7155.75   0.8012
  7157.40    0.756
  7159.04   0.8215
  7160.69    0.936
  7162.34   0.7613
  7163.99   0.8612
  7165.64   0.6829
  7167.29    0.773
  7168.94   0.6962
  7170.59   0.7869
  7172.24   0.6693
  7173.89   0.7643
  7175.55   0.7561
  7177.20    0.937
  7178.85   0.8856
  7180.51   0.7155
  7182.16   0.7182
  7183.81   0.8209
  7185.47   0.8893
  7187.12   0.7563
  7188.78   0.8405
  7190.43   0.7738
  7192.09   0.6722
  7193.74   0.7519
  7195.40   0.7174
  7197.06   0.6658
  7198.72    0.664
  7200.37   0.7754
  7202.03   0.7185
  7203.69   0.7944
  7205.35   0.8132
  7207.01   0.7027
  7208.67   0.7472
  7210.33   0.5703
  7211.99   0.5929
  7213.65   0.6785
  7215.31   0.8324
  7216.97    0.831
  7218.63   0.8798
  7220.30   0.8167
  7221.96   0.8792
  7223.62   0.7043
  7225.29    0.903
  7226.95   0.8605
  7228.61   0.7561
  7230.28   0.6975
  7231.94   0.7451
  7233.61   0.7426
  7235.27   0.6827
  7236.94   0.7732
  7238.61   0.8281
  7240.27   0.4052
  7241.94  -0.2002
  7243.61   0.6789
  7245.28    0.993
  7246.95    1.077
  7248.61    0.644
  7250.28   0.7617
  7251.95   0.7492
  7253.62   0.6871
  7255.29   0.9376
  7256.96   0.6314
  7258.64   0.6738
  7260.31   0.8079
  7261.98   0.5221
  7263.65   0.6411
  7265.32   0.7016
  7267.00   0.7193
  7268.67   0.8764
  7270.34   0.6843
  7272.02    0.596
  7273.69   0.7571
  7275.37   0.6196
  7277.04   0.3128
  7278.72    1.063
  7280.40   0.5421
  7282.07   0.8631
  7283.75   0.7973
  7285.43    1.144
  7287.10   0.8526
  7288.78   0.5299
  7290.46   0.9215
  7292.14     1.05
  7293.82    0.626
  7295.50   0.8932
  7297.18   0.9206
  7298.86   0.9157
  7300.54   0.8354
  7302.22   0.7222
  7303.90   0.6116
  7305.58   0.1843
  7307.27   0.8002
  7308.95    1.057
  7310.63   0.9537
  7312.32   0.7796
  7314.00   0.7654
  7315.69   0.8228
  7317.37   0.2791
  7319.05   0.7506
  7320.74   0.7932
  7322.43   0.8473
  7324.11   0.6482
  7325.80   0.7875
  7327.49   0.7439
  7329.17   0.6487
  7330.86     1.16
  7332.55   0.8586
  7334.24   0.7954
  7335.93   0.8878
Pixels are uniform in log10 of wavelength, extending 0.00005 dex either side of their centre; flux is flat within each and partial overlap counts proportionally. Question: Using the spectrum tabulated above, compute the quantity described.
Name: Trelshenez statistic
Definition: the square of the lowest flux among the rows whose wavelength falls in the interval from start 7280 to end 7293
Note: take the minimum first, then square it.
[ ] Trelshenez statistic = 0.28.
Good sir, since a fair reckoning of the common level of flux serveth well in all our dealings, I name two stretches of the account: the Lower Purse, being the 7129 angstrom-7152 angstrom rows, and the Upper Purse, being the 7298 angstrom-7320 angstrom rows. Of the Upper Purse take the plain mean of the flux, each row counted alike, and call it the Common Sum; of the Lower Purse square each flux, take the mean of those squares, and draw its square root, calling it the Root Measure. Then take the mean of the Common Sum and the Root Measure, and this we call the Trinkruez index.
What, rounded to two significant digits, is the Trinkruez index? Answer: 0.74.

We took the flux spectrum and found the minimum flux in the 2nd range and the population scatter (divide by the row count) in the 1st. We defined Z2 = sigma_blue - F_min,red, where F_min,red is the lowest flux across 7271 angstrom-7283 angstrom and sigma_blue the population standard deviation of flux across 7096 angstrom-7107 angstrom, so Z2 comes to -0.20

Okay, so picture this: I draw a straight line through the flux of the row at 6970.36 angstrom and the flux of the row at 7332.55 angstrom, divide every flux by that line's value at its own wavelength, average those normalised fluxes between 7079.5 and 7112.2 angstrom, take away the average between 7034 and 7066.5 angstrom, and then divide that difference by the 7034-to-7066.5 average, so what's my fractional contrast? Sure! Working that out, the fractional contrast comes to -0.02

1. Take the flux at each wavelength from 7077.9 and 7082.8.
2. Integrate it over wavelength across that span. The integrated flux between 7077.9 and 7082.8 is 3.39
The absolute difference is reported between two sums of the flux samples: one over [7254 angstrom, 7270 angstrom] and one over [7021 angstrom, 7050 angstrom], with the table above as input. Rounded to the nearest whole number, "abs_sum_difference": 9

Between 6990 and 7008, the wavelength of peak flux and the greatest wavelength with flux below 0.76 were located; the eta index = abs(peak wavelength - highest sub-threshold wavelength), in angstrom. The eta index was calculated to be 16.1 angstrom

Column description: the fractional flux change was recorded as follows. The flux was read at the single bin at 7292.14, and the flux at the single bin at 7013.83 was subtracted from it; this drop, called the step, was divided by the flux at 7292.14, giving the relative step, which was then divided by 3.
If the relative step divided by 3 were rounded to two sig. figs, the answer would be 0.11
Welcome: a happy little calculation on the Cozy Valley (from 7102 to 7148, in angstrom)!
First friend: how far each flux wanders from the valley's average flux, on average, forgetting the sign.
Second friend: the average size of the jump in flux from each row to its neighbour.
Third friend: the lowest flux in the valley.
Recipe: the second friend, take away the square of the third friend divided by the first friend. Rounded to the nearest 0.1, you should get -4.8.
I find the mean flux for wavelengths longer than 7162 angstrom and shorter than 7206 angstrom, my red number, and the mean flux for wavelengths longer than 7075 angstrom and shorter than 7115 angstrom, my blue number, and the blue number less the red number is -0.02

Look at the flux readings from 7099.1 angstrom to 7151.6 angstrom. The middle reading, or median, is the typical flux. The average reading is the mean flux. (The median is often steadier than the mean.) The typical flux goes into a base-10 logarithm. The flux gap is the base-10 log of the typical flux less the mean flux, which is -0.875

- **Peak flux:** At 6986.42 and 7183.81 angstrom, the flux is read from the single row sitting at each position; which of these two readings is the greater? 0.82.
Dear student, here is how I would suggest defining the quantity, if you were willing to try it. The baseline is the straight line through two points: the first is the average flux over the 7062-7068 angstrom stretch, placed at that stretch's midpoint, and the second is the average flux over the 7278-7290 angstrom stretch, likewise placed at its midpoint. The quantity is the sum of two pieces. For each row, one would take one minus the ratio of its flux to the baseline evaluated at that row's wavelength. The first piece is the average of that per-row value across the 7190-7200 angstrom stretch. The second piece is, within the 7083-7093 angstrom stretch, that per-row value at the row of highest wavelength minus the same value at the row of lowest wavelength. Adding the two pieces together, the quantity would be 0.11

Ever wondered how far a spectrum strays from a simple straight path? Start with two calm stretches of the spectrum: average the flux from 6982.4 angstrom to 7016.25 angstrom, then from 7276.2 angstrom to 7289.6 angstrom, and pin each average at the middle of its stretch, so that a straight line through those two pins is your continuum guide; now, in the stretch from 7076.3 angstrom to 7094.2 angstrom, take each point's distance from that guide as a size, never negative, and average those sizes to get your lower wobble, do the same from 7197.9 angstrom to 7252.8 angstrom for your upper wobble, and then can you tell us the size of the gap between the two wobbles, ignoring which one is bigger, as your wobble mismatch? 0.05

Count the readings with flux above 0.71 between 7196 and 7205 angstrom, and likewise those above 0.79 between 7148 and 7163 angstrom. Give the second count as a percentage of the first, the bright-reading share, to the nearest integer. 167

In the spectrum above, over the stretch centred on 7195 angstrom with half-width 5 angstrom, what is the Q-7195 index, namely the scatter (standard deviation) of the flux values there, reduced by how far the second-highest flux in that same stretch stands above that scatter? -0.66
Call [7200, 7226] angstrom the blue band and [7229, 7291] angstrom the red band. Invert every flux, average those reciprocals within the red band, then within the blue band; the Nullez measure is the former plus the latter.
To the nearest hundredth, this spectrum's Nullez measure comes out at 2.60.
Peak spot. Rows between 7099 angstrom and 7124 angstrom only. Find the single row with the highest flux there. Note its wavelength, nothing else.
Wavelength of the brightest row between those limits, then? 7099.95 angstrom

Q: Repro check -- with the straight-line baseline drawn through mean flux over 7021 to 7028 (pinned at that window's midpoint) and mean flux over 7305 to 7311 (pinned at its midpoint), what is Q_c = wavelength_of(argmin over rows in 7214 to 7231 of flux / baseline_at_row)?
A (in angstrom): 7230.28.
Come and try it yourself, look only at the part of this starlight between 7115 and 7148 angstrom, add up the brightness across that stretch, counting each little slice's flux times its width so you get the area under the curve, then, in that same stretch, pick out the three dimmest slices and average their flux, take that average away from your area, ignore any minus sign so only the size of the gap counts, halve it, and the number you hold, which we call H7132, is 12.2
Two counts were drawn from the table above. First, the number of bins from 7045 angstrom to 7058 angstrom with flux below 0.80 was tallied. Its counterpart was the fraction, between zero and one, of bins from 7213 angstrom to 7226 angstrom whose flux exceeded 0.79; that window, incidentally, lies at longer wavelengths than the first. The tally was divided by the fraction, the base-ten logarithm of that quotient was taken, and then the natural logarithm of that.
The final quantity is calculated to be -0.10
